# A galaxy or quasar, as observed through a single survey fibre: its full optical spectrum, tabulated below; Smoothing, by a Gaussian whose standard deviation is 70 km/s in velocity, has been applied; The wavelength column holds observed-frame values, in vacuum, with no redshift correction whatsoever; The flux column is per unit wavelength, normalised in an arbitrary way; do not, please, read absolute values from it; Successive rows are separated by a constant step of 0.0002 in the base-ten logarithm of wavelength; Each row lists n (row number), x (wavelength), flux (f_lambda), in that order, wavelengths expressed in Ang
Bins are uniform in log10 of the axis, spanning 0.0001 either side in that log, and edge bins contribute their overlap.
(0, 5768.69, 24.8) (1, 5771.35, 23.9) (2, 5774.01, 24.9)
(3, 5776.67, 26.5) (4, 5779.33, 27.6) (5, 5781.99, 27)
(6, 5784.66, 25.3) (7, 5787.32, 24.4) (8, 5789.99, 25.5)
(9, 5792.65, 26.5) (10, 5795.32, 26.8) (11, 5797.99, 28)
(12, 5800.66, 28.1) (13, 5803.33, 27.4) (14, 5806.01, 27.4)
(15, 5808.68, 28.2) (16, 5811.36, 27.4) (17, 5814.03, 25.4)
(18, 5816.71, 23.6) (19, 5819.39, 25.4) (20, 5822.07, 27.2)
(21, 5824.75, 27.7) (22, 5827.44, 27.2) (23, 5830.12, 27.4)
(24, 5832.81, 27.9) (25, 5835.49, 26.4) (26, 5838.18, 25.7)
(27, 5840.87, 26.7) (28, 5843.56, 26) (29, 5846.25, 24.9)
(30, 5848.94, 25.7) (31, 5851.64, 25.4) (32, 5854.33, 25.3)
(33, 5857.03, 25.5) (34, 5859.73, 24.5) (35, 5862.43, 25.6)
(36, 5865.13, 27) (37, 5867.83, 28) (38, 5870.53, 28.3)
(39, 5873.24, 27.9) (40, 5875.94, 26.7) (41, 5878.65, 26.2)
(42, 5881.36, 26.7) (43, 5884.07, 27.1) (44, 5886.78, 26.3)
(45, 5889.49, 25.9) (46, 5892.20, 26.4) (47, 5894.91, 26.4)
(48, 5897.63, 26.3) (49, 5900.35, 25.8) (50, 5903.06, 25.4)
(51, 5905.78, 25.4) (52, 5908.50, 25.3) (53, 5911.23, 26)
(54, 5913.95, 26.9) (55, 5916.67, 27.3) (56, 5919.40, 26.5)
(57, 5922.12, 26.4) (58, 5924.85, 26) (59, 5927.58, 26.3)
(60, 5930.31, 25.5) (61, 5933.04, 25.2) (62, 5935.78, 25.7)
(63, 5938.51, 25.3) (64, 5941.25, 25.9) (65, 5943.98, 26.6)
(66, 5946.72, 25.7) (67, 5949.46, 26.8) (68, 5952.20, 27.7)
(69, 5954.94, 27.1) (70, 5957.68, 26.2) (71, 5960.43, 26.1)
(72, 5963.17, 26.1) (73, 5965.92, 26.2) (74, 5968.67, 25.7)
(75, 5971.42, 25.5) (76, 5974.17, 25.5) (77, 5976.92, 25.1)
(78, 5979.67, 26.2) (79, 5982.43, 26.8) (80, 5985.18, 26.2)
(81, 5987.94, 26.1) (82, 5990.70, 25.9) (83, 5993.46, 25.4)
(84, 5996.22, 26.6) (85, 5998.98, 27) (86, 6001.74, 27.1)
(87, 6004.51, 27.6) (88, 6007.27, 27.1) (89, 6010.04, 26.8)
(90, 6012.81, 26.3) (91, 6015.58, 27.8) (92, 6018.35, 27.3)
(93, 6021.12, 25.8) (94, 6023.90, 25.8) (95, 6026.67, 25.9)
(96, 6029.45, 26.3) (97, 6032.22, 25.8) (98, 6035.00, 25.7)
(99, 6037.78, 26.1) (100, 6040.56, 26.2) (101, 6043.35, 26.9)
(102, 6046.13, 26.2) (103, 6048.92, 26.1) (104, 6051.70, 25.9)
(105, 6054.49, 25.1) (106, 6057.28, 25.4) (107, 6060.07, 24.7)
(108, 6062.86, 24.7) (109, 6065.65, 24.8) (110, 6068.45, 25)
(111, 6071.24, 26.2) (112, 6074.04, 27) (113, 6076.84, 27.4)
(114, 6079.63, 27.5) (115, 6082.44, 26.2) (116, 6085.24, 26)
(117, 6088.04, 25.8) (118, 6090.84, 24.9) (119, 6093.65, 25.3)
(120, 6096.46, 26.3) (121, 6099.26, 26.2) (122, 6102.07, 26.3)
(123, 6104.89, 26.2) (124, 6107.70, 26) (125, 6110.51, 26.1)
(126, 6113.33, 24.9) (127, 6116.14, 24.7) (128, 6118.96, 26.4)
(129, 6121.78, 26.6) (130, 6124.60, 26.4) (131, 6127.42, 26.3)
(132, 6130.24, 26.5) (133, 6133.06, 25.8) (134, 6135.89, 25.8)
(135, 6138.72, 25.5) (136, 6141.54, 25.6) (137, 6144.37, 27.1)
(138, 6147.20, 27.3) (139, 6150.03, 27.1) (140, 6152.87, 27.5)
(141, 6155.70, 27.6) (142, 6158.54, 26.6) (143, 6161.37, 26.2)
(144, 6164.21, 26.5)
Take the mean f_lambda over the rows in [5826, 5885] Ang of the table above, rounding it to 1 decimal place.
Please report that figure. 26.5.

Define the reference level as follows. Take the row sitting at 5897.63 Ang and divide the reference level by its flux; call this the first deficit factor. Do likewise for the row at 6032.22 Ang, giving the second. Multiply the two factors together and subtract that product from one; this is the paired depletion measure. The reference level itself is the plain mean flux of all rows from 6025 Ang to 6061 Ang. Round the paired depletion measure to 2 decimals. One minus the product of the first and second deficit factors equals 0.01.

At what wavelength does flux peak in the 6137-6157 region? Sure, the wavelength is 6155.70 Ang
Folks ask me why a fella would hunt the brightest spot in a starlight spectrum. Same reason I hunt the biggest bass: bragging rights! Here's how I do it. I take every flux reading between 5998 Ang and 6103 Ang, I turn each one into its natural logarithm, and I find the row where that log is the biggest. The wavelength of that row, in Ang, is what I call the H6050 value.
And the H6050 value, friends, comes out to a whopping 6015.58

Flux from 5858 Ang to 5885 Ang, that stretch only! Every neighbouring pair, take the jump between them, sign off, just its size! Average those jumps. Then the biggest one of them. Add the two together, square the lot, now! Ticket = 4.6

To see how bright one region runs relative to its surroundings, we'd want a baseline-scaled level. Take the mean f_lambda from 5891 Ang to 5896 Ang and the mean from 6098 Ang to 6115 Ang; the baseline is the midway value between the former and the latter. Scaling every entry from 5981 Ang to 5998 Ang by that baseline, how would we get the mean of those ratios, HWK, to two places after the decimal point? 1.00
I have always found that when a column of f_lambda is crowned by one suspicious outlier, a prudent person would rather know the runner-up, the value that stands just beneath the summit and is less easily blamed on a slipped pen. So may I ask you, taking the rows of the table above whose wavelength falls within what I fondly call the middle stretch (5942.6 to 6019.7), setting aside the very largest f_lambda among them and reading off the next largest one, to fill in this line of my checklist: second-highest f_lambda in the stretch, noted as 27.7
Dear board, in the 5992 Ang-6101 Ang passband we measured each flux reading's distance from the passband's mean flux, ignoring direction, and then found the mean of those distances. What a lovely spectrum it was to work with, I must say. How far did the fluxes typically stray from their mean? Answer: 0.66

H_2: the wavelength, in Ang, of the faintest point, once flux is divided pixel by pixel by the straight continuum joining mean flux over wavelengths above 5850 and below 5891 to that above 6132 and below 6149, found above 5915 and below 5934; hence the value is 5933.04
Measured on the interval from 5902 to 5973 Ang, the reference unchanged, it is 5933.04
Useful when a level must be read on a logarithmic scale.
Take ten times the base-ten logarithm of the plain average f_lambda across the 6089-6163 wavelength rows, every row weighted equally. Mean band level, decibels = 14.2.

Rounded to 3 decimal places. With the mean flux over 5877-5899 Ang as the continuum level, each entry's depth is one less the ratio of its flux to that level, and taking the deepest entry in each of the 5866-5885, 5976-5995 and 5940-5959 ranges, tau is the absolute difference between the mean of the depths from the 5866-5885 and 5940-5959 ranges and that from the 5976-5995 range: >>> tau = 0.032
